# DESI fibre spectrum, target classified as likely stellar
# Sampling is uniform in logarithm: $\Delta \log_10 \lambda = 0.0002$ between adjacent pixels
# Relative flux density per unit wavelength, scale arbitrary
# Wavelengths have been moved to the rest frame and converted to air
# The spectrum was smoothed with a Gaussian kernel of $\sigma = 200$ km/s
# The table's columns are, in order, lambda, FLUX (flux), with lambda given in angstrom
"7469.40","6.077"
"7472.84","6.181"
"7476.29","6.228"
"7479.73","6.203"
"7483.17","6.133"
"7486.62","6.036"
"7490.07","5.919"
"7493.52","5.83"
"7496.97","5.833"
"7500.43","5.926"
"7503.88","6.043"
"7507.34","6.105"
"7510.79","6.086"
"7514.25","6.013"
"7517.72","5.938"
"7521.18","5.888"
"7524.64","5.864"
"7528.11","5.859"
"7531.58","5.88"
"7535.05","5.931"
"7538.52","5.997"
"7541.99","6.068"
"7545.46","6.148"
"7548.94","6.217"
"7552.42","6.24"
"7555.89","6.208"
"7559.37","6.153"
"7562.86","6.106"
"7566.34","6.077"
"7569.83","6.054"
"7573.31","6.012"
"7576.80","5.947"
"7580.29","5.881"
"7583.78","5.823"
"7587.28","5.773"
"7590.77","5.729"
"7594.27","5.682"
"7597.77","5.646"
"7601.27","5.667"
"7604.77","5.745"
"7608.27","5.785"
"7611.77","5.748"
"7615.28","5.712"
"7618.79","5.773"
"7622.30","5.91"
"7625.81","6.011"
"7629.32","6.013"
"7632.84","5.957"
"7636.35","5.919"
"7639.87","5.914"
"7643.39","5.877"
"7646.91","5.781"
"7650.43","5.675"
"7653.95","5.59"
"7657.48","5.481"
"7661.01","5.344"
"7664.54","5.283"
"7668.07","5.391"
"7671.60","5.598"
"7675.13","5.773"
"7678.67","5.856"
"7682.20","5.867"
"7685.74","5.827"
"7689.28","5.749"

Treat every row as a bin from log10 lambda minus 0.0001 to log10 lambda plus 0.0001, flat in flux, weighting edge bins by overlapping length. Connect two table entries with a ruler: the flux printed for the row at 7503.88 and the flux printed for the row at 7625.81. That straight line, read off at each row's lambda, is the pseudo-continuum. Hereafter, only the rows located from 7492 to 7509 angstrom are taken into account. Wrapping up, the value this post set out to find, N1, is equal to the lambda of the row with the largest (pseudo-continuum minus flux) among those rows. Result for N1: 7493.52 angstrom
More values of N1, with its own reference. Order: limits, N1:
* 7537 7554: 7538.52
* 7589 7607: 7597.77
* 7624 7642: 7639.87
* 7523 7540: 7528.11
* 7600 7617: 7601.27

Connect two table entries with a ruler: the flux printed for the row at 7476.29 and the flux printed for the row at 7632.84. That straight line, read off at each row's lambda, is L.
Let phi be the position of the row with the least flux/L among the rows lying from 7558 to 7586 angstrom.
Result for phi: 7583.78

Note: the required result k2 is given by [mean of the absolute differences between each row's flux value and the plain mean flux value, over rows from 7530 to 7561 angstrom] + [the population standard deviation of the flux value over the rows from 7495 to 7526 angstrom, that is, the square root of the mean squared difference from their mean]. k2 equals 0.204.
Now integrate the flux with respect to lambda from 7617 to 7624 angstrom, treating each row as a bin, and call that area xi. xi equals 41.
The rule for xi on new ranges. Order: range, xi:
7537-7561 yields 148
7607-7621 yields 81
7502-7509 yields 43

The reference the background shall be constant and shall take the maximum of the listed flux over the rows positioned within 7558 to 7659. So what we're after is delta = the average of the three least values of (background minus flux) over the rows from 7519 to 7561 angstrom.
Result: -0.07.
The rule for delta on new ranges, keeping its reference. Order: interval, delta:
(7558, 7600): 0.04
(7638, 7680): 0.27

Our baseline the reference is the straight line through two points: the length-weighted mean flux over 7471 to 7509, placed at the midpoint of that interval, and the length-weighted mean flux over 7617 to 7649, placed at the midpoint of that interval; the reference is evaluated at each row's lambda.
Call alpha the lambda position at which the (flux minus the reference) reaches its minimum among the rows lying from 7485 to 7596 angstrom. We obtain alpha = 7594.27 angstrom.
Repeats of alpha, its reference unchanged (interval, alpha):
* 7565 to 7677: 7664.54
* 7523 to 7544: 7528.11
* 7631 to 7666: 7664.54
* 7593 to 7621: 7597.77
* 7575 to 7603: 7597.77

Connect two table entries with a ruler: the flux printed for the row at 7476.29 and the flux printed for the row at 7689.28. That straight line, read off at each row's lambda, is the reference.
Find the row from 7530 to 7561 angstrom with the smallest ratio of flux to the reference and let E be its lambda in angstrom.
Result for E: 7531.58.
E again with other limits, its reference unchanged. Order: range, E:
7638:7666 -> 7664.54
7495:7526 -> 7496.97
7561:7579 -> 7576.80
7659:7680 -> 7664.54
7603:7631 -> 7615.28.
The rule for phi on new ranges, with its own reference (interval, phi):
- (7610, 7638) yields 7615.28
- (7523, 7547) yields 7524.64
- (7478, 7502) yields 7493.52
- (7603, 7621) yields 7615.28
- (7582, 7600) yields 7597.77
